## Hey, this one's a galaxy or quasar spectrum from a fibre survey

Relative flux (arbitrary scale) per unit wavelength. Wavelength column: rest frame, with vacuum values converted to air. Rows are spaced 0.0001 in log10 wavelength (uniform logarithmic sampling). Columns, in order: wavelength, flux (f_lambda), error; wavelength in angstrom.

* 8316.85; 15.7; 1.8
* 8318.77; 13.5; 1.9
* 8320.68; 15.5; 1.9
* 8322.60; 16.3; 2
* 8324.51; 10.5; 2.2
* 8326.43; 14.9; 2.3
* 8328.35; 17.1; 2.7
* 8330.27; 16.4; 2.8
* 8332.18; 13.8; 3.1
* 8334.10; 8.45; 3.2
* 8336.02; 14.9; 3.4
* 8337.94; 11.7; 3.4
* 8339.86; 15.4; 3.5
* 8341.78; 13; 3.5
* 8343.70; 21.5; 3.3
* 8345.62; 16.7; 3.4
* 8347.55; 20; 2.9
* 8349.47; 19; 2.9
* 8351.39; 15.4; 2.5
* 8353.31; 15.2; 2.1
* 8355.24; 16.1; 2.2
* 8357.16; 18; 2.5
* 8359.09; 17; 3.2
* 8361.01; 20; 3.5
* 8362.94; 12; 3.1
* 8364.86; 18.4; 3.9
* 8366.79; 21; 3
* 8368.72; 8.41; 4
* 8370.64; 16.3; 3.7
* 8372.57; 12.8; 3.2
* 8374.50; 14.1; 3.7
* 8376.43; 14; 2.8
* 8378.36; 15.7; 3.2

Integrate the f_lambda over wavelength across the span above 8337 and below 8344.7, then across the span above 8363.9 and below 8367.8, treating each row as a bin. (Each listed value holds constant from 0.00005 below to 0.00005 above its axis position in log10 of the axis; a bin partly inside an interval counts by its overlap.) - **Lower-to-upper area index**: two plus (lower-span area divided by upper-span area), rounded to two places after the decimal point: 3.56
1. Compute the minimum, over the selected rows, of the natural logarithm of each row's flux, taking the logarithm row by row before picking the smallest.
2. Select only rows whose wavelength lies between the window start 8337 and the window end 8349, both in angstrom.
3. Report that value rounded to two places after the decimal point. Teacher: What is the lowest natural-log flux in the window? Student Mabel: 2.46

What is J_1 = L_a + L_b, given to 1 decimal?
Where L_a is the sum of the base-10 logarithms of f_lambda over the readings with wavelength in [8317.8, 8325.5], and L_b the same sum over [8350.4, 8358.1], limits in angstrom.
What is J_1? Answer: 9.4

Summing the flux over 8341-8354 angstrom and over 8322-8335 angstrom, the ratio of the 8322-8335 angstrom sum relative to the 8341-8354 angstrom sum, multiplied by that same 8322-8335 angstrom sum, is 79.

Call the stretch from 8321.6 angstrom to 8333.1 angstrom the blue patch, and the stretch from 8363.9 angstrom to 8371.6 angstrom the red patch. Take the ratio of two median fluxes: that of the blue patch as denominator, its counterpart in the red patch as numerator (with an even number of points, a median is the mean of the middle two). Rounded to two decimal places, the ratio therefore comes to 1.11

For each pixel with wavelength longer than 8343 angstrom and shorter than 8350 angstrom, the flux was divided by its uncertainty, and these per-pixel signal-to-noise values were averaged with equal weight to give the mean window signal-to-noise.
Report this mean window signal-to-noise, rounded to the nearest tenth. 6.2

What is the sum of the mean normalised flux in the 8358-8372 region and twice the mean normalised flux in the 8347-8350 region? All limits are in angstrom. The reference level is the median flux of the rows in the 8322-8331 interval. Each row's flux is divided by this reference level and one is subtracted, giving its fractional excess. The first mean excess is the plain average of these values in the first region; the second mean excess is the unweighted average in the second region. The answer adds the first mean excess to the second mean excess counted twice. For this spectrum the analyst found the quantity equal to 0.38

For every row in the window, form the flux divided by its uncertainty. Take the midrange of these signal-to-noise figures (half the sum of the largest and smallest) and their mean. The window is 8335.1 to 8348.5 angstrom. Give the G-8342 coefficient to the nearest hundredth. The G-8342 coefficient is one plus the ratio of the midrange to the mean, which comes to 2.06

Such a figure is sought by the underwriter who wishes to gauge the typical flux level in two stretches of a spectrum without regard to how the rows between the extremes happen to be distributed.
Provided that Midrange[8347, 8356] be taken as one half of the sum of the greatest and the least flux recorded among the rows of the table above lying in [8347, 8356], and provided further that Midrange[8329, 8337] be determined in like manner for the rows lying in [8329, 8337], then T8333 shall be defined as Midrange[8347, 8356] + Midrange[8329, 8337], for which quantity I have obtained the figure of 30.0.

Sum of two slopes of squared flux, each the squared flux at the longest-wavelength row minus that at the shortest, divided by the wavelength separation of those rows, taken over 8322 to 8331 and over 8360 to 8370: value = -42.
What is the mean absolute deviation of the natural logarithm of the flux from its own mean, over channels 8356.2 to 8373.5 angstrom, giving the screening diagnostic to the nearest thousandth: 0.233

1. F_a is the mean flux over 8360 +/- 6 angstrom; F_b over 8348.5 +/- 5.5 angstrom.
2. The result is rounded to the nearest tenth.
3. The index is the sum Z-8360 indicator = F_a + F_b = 34.9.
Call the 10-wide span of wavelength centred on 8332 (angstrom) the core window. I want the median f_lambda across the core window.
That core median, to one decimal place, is 14.9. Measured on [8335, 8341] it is 14.9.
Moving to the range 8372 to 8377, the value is 14.0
